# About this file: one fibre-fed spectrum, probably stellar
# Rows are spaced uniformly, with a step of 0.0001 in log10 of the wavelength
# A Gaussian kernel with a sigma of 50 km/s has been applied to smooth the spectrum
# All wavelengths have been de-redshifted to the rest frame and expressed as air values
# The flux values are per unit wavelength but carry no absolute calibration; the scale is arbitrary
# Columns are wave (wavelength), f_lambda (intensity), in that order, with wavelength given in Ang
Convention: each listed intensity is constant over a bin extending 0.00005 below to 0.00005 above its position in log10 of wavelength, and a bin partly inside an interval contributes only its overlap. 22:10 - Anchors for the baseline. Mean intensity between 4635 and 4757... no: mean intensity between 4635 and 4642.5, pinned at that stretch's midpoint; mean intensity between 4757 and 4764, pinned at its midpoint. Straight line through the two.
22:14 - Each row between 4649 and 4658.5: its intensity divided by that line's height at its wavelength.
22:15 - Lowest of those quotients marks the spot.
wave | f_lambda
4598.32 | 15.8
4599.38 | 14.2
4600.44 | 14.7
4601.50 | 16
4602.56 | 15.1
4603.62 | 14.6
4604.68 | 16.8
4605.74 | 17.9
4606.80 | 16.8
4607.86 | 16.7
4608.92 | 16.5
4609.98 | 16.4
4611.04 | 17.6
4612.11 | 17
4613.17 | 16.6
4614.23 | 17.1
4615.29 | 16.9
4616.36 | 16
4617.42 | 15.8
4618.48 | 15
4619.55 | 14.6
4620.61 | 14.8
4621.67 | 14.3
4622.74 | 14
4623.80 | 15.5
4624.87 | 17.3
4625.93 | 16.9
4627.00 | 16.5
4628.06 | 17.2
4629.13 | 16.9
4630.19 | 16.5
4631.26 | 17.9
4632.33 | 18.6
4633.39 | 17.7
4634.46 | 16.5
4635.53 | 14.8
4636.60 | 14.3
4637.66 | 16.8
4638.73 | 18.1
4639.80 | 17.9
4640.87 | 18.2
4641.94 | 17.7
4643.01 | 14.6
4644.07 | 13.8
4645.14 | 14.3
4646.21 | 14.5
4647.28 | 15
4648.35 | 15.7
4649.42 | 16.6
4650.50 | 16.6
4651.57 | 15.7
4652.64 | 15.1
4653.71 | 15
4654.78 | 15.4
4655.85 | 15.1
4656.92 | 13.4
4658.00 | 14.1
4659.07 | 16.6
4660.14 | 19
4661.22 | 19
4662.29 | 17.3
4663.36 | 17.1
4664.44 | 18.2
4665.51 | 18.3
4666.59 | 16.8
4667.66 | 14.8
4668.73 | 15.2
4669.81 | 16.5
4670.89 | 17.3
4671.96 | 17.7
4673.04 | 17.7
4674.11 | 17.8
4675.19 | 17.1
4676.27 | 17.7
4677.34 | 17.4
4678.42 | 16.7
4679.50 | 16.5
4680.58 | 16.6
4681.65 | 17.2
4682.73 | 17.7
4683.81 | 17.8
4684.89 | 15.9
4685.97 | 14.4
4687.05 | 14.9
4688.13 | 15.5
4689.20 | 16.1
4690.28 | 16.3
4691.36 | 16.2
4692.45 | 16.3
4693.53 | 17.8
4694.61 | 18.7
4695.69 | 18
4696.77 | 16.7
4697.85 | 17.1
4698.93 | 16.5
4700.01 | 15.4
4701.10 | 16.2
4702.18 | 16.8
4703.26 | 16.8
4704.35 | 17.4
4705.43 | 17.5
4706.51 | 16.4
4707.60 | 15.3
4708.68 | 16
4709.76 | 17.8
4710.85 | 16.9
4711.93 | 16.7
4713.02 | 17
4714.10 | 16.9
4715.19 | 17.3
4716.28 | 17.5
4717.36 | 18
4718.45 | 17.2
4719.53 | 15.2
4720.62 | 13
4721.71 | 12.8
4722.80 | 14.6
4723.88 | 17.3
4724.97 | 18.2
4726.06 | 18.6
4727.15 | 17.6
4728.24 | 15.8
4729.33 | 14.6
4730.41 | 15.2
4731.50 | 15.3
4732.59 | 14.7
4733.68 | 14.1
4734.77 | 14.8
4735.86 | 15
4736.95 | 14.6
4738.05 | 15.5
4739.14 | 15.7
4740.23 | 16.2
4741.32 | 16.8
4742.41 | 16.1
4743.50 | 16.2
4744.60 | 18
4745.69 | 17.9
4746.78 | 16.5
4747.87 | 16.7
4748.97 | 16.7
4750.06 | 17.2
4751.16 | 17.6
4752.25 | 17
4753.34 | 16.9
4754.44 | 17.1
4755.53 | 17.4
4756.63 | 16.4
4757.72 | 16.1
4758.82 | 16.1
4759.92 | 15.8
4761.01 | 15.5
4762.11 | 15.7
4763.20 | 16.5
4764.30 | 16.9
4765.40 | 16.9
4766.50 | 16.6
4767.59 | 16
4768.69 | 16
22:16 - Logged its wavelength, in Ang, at 4656.92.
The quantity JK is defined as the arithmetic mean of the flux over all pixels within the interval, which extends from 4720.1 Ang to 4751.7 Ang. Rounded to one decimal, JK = 16.0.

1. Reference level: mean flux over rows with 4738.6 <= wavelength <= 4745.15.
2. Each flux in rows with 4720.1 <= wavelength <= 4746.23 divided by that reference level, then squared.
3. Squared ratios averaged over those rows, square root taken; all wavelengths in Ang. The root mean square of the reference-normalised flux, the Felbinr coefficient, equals 0.96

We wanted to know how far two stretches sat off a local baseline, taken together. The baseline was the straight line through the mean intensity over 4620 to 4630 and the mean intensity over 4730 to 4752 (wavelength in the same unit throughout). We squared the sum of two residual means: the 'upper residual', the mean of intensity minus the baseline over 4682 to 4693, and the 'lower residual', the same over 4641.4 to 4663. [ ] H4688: 0.0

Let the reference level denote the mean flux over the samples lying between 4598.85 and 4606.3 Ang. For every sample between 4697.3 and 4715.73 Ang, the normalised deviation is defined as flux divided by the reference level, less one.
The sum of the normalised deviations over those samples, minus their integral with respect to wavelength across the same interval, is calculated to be -0.10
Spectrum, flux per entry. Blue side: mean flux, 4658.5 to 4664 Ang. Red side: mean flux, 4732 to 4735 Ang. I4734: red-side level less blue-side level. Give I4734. -3.3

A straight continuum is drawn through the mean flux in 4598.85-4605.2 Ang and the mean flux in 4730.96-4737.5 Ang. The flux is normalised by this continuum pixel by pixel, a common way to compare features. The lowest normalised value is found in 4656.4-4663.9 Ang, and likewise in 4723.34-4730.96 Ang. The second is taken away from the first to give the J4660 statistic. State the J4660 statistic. -0.10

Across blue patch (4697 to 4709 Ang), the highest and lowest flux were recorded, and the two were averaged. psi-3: 16.4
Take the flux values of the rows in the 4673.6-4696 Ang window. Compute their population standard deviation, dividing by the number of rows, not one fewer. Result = 1.06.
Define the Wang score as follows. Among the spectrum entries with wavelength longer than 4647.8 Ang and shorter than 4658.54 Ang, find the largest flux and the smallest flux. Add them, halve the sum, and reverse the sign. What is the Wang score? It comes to -15.0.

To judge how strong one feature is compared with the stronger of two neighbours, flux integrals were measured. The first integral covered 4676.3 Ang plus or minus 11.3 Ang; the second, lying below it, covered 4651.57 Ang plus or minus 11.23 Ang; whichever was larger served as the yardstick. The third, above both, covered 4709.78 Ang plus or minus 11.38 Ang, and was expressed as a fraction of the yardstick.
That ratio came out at 1.00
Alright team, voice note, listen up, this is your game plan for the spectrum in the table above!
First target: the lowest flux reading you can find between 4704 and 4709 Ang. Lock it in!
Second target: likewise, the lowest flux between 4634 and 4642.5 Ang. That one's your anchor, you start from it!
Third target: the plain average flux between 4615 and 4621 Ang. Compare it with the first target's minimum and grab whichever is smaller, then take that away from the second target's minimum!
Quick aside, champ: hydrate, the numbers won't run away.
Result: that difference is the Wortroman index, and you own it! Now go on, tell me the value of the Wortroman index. -1.0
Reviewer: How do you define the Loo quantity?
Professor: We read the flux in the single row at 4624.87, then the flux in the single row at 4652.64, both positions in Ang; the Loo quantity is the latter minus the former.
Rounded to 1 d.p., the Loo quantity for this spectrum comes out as -2.2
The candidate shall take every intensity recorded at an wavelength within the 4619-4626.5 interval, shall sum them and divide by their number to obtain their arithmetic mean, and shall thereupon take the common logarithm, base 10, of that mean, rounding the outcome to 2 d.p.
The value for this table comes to 1.19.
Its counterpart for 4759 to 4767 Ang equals 1.21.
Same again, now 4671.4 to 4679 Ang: 1.24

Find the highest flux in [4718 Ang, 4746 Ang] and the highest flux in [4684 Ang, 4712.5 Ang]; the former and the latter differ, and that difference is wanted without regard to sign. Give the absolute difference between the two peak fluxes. 0.10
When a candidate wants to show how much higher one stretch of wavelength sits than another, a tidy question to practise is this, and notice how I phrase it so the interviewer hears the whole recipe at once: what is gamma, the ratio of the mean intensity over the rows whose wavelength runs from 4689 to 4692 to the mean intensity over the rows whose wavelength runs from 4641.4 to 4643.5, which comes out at 1.00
